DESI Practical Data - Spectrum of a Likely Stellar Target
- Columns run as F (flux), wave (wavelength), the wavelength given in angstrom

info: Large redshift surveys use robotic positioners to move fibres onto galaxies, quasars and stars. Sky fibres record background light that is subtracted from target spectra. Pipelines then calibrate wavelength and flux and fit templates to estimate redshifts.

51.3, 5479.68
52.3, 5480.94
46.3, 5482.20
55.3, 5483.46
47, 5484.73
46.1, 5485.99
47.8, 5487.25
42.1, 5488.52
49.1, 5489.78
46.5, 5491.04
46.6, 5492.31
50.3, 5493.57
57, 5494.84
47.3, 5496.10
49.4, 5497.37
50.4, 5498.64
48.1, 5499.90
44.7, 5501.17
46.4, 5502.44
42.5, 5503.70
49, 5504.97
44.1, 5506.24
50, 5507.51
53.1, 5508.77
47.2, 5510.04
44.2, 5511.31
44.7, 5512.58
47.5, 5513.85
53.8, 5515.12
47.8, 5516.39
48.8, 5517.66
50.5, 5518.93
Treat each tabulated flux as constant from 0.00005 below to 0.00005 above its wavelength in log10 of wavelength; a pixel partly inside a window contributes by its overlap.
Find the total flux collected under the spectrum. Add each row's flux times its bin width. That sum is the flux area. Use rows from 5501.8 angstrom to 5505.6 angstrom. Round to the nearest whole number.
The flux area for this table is 175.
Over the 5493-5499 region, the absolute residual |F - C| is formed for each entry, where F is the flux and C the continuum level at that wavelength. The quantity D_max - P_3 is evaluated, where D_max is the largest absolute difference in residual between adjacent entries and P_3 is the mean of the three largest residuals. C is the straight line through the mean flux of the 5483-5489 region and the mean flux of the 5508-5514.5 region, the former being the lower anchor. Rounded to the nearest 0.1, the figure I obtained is 4.2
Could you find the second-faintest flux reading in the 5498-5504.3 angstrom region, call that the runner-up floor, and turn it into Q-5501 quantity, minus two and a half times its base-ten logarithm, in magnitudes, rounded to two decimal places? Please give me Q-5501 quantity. -4.13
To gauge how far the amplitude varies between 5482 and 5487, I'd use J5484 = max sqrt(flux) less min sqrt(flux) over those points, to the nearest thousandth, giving 0.647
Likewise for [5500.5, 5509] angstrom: 0.768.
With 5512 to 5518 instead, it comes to 0.649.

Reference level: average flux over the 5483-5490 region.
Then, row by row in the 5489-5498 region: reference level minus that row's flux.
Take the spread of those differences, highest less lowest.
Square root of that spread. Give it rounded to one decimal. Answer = 3.2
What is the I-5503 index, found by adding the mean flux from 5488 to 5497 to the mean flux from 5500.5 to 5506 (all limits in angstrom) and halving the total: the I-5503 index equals 47.0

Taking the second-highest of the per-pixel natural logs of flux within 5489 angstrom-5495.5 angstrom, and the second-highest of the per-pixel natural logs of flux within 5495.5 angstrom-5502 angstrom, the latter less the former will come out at -0.018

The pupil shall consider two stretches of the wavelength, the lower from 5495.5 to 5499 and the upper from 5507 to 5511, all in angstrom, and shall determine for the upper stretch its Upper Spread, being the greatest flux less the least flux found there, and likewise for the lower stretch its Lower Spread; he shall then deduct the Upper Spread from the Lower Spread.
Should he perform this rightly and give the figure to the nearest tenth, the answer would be -2.8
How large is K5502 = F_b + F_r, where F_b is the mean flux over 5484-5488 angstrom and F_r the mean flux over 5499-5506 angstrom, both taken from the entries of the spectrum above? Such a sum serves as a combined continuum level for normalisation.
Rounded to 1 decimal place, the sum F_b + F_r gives 93.1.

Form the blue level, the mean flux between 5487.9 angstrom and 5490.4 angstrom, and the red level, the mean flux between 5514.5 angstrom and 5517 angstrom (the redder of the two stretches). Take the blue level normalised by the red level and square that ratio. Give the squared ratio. 0.81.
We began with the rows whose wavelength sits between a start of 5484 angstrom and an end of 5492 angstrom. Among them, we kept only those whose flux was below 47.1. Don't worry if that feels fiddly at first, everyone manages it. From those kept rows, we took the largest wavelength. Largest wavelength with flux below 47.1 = 5491.04 angstrom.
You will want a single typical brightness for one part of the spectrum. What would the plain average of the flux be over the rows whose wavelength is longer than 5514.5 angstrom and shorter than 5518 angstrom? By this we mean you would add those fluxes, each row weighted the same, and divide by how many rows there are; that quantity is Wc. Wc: 50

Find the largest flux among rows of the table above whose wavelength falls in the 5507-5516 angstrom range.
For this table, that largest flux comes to 53.8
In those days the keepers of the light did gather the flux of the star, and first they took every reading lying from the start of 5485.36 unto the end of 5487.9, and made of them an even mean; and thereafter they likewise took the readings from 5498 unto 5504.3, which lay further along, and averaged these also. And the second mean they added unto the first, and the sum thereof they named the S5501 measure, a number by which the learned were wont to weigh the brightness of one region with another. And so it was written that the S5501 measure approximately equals 93.4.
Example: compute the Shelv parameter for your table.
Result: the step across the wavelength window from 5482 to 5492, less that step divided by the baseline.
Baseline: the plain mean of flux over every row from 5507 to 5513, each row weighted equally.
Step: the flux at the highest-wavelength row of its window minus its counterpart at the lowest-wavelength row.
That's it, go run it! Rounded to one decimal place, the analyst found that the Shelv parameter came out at 0.2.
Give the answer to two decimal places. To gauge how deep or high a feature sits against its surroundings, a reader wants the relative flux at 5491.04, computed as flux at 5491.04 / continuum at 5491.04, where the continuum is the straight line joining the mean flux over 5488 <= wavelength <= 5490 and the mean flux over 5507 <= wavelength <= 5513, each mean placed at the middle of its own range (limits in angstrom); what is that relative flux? 1.02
